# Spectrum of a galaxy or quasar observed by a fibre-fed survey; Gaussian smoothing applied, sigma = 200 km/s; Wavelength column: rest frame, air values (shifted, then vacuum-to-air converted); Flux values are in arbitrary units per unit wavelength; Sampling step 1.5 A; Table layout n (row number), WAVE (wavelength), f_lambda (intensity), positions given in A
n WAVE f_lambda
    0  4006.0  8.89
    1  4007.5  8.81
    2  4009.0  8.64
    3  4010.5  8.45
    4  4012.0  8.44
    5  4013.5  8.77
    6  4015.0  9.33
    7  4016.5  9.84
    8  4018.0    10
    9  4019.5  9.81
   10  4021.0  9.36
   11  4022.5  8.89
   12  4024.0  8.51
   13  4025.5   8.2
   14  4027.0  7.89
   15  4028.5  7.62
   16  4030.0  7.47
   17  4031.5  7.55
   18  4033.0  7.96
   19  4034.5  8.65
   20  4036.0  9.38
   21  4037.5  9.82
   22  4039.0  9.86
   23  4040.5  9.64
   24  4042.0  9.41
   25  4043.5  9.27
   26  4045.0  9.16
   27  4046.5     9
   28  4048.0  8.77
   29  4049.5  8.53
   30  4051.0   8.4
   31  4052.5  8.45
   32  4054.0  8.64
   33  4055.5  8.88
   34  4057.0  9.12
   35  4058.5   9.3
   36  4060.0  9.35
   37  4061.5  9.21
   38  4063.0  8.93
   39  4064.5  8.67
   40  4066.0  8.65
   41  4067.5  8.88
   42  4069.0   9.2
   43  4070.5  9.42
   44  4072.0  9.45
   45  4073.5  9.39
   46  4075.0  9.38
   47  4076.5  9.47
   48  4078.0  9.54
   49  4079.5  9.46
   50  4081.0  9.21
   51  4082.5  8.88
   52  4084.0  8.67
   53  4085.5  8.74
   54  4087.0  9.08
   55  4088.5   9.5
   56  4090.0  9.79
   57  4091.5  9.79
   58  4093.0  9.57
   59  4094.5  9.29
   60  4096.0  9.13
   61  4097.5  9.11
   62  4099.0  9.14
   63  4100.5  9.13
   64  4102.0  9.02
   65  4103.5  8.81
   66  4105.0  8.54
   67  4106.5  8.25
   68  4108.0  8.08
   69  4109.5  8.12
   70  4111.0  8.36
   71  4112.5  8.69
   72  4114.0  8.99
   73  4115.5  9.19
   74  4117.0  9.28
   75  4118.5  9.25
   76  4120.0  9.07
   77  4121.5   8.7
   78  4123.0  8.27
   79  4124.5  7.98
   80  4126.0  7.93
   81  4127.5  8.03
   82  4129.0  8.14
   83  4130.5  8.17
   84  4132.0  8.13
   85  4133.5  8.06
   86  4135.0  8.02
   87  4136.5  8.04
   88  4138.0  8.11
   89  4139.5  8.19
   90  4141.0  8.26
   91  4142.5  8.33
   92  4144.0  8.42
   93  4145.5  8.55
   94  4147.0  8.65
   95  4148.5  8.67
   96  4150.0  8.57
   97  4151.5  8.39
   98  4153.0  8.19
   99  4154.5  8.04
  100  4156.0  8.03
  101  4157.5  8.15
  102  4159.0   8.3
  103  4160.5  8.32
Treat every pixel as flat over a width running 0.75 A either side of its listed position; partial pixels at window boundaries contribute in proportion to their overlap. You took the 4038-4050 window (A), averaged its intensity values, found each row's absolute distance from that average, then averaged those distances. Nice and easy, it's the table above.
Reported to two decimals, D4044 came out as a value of 0.34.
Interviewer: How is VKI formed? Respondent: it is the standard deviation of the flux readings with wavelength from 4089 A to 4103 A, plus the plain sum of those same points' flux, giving 84.3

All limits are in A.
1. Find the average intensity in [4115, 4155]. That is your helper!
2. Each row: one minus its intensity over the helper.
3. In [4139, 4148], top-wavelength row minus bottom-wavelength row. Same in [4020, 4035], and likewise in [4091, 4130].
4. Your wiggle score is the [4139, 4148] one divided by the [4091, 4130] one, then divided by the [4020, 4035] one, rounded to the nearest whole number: -3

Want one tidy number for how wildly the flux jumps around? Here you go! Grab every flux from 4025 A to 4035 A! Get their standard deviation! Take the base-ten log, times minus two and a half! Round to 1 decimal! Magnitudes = 1.0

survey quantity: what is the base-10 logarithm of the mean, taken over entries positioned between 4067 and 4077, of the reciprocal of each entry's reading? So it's -0.969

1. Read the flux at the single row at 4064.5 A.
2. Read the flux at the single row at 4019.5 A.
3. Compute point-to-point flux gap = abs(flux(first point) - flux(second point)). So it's 1.1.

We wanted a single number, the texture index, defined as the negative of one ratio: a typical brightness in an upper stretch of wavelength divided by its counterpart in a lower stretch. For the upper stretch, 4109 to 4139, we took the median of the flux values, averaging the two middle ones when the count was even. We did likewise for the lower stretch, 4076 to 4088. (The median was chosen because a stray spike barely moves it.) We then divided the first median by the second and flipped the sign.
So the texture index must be -0.89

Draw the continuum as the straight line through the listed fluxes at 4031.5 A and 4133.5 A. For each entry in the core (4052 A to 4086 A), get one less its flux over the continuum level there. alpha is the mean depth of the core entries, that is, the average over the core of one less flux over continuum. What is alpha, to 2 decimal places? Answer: -0.17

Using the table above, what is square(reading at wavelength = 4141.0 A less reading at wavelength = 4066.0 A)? 0.2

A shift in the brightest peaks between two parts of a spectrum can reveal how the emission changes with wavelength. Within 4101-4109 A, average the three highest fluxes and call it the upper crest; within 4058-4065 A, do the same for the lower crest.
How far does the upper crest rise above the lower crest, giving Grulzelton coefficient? -0.50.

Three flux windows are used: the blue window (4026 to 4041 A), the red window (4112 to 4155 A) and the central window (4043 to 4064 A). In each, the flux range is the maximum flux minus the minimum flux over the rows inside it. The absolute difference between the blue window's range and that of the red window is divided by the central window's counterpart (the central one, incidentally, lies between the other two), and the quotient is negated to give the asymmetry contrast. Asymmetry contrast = -1.1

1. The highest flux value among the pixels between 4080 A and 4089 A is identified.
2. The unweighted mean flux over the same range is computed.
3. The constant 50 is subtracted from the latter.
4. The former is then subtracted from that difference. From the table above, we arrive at -50.5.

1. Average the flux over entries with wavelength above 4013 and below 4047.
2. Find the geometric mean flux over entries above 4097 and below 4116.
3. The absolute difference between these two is 0.2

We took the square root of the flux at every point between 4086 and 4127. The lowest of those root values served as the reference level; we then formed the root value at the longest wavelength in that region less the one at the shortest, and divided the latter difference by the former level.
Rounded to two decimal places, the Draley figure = -0.07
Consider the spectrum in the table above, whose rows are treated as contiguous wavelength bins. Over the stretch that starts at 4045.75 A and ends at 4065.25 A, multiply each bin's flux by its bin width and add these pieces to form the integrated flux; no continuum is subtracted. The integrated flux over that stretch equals 173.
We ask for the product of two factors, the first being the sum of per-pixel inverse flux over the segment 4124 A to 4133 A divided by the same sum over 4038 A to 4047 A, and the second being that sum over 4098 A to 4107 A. 0.79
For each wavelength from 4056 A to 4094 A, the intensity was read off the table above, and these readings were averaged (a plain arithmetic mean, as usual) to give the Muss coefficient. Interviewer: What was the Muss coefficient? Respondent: 9.2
